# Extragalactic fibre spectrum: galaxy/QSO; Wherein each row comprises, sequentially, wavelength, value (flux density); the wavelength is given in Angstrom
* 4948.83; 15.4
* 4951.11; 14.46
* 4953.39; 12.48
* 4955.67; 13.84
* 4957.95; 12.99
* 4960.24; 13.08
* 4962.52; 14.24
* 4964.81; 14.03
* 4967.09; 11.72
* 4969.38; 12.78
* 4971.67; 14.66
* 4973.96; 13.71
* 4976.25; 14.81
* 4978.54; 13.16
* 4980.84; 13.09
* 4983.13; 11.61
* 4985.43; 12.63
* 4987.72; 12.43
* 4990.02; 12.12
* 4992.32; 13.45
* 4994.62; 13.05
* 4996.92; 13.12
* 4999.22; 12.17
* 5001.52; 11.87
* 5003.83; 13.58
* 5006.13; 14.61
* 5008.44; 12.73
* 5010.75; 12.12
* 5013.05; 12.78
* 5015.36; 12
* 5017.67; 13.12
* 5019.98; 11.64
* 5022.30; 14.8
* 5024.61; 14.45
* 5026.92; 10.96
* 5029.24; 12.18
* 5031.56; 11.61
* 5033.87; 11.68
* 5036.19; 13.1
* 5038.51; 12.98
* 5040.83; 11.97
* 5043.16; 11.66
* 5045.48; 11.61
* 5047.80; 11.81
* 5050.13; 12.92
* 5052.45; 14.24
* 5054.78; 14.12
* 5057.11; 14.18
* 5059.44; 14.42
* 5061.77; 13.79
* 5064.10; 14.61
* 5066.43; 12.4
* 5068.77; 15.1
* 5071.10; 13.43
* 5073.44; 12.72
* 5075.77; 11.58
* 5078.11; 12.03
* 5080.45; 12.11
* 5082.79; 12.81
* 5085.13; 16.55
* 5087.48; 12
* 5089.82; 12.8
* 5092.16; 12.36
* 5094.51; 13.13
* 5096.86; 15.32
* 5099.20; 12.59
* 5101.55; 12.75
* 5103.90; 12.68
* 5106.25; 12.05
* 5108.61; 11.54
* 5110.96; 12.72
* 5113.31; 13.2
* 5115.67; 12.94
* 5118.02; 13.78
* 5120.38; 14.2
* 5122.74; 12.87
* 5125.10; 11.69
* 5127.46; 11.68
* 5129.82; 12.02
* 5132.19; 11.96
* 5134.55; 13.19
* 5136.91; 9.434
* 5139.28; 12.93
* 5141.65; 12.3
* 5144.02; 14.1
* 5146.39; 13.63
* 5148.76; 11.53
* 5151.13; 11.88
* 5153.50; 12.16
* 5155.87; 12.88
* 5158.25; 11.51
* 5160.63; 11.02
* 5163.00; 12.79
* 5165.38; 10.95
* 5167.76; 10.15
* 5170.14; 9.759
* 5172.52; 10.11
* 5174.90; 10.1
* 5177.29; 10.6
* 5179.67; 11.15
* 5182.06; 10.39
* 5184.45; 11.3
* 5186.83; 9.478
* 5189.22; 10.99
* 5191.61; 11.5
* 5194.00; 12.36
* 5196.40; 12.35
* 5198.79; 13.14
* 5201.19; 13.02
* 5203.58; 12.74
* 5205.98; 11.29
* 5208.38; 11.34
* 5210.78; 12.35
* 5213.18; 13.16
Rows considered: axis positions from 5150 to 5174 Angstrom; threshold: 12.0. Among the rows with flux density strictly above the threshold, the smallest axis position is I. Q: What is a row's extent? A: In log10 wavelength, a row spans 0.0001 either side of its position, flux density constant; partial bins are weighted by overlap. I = 5153.50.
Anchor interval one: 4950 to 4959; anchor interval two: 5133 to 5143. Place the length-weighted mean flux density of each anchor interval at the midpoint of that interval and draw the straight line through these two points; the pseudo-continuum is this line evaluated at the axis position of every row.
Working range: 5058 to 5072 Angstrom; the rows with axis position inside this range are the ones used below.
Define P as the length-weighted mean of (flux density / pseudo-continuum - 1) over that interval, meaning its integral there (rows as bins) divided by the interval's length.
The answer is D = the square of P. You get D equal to 0.0123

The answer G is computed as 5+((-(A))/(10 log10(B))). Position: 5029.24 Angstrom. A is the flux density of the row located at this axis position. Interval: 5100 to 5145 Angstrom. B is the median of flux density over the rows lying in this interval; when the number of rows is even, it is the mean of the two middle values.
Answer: 3.90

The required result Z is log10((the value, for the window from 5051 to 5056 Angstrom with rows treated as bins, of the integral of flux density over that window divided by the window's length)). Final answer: 1.15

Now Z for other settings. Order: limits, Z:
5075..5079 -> 1.07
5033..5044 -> 1.09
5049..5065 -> 1.15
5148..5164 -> 1.08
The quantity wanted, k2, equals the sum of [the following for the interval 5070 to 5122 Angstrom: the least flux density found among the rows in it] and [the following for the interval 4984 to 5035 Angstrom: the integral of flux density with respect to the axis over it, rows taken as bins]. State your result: 658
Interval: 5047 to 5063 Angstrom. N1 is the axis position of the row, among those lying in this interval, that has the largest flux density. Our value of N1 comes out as 5059.44 Angstrom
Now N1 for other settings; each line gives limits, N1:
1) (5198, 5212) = 5198.79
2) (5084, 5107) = 5085.13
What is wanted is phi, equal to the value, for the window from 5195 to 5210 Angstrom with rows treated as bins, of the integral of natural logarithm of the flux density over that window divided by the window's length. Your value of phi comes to 2.51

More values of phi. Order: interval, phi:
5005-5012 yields 2.57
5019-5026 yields 2.60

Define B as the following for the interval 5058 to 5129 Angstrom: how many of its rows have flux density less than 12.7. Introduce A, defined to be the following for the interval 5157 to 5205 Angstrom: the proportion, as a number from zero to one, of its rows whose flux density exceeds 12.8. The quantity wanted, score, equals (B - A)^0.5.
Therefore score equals 3.4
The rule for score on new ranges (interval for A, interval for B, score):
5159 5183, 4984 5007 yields 2.2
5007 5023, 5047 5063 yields 0.8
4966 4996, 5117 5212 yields 5.2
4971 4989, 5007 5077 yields 3.5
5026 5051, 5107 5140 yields 2.4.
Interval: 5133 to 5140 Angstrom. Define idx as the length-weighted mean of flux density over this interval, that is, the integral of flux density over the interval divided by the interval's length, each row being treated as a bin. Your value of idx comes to 11.8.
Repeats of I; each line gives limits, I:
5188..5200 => 5194.00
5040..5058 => 5050.13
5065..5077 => 5066.43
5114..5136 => 5115.67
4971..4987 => 4971.67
